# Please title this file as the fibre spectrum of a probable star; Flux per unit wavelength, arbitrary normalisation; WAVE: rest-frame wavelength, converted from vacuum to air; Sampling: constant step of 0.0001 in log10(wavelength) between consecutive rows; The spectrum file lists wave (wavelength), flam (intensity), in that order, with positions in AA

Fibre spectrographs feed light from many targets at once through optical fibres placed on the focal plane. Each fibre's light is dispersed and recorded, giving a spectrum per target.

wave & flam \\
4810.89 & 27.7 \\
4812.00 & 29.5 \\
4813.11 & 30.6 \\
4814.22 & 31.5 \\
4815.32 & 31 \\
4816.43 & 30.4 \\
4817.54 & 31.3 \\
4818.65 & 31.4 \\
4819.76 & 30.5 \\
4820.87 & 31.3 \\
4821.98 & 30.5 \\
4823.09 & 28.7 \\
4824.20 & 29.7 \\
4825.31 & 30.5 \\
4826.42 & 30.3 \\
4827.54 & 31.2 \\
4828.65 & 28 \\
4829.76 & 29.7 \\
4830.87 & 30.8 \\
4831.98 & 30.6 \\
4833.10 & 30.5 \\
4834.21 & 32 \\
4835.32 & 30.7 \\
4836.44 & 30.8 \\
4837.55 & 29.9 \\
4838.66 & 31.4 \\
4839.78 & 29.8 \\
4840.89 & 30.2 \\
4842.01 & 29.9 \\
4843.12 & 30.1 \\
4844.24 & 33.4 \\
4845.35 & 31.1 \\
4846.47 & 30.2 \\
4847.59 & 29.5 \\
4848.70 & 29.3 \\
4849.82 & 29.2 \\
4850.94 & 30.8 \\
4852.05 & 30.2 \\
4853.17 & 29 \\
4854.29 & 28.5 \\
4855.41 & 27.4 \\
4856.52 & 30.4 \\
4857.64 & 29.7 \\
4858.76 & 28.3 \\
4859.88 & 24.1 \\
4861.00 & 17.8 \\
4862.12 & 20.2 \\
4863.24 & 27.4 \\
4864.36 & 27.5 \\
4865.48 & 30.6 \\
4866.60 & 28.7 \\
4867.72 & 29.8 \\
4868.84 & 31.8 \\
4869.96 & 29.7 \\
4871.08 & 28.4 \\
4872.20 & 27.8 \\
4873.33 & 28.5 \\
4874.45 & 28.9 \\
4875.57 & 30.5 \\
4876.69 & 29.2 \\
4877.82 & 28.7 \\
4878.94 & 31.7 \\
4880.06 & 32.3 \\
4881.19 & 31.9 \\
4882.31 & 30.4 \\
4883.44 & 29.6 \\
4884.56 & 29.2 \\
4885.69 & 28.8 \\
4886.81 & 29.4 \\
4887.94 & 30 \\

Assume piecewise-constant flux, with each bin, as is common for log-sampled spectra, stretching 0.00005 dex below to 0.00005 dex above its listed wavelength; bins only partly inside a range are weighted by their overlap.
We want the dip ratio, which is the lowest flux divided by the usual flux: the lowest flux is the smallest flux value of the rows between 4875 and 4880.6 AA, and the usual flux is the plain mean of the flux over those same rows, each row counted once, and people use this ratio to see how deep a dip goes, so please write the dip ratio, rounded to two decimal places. 0.94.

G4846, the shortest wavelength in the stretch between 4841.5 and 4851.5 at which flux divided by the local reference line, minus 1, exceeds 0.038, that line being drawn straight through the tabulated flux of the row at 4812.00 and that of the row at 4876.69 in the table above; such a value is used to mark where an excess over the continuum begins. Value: 4844.24 AA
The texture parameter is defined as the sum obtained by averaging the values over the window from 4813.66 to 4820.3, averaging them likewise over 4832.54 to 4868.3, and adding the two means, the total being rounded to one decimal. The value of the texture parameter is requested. 60.0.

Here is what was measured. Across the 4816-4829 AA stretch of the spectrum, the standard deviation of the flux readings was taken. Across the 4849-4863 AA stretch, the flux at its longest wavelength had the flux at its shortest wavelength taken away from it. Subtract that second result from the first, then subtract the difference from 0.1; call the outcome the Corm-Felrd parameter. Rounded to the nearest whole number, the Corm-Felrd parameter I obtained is -10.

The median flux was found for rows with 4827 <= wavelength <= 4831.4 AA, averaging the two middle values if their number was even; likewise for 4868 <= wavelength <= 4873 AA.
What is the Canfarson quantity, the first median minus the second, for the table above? 1.2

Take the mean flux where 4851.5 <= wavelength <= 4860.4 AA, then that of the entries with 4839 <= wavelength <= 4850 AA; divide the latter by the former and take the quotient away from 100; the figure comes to 98.9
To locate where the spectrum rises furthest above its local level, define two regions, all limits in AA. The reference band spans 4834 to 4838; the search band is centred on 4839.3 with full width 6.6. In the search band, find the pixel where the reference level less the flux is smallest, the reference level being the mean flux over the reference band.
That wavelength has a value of 4838.66 AA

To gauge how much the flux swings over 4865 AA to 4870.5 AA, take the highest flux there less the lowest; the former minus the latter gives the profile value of 3.1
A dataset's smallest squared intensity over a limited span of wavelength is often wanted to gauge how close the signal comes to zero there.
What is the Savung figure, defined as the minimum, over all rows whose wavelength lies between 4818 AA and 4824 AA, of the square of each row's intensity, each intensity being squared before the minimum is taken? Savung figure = 824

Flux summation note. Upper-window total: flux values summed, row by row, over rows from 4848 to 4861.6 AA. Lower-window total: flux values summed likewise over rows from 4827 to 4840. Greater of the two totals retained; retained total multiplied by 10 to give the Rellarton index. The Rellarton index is 3654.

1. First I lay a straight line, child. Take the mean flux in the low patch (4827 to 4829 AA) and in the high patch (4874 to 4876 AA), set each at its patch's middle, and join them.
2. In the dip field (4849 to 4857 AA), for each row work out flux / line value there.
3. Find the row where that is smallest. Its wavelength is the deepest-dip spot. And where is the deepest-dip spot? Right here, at 4855.41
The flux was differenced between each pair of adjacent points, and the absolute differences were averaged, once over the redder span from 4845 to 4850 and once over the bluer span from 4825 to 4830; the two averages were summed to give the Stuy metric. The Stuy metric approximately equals 2.0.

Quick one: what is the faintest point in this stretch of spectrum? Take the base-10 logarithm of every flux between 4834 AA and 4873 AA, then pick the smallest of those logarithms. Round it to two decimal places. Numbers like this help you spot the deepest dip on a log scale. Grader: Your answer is 1.25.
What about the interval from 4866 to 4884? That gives 1.44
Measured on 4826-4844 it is 1.45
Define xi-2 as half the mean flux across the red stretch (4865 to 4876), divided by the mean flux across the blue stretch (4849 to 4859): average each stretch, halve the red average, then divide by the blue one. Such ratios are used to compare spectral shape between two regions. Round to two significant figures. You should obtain 0.50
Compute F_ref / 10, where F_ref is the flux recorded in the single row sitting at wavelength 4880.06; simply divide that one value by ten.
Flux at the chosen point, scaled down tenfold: 3.23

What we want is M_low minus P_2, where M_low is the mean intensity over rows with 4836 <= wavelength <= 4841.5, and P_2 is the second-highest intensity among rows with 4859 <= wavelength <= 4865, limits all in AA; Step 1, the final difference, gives 3.0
